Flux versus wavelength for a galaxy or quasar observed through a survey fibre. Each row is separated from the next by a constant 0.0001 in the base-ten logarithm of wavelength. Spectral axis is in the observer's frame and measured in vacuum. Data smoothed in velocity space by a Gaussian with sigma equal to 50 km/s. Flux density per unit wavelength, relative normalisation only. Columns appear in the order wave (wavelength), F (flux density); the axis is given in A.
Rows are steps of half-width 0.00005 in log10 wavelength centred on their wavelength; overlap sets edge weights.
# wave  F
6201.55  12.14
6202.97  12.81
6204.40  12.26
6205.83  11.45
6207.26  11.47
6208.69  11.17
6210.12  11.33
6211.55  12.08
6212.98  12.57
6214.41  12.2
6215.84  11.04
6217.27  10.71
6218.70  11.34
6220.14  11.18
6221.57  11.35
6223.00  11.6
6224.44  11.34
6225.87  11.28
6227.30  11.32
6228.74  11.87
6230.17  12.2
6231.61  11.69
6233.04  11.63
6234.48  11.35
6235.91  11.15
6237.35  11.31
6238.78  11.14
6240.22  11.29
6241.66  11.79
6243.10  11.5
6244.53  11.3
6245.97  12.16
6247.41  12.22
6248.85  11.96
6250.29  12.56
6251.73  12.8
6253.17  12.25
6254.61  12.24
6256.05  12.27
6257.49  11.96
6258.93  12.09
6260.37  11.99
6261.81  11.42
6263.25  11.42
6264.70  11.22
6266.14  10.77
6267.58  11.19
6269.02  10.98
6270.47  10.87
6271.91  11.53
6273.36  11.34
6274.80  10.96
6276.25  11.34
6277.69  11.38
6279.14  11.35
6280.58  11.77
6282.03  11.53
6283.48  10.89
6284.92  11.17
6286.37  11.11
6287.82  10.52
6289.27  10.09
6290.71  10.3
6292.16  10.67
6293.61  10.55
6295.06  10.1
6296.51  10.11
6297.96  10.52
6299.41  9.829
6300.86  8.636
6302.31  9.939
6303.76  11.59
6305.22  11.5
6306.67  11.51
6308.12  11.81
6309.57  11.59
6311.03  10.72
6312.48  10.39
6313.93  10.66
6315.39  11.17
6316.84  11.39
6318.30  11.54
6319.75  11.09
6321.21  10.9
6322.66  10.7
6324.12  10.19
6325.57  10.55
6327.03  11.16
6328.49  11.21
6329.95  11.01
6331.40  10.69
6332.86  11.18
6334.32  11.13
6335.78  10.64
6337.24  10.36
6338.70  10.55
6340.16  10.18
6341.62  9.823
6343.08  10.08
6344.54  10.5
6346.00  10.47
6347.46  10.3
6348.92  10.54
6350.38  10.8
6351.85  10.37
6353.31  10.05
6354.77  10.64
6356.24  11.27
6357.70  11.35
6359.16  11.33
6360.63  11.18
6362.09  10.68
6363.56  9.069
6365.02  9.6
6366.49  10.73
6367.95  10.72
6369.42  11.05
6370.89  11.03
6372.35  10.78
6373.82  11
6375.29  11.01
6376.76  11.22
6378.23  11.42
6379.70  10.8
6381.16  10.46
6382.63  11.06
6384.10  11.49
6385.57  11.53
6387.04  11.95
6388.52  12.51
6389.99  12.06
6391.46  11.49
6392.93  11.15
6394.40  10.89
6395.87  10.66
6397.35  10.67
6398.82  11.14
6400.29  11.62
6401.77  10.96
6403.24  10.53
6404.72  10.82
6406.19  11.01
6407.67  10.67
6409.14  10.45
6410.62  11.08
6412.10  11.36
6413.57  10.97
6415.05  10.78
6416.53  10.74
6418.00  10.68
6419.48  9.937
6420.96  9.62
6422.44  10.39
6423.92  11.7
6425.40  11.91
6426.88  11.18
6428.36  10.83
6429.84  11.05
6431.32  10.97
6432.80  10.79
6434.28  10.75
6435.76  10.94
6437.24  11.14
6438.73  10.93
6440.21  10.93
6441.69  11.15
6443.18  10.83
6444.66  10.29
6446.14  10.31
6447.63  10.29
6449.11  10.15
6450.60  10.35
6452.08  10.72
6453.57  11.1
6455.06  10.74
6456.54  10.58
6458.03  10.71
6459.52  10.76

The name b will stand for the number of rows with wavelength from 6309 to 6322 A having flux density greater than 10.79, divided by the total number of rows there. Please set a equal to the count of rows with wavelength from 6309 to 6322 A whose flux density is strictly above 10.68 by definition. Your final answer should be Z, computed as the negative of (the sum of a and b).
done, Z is -8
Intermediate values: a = 7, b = 0.67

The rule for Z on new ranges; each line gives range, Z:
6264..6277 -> -10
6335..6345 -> 0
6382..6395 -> -10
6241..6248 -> -6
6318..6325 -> -5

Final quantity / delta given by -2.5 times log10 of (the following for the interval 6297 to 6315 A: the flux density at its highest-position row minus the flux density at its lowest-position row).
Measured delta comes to 2.1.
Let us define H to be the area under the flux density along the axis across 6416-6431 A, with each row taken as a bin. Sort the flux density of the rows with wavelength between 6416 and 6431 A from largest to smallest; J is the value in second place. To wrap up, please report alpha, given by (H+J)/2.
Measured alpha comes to 86.9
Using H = 162.2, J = 11.7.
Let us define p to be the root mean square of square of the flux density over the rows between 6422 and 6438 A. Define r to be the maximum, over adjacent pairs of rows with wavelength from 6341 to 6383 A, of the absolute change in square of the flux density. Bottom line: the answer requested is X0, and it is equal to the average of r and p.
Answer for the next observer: 77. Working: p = 123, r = 32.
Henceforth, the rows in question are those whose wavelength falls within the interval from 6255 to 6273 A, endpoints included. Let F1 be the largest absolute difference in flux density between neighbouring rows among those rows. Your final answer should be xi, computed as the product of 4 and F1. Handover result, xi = 2.6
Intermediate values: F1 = 0.66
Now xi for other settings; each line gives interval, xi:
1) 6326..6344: 2.0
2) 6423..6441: 2.9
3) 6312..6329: 2.4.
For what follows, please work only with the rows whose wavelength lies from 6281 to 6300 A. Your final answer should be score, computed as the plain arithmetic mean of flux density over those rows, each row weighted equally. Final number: 10.6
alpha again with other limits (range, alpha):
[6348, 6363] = 86.6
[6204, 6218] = 87.4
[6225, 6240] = 92.1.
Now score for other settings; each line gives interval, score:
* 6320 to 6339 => 10.8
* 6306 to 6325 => 11.1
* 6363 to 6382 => 10.7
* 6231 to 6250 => 11.6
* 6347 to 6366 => 10.6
